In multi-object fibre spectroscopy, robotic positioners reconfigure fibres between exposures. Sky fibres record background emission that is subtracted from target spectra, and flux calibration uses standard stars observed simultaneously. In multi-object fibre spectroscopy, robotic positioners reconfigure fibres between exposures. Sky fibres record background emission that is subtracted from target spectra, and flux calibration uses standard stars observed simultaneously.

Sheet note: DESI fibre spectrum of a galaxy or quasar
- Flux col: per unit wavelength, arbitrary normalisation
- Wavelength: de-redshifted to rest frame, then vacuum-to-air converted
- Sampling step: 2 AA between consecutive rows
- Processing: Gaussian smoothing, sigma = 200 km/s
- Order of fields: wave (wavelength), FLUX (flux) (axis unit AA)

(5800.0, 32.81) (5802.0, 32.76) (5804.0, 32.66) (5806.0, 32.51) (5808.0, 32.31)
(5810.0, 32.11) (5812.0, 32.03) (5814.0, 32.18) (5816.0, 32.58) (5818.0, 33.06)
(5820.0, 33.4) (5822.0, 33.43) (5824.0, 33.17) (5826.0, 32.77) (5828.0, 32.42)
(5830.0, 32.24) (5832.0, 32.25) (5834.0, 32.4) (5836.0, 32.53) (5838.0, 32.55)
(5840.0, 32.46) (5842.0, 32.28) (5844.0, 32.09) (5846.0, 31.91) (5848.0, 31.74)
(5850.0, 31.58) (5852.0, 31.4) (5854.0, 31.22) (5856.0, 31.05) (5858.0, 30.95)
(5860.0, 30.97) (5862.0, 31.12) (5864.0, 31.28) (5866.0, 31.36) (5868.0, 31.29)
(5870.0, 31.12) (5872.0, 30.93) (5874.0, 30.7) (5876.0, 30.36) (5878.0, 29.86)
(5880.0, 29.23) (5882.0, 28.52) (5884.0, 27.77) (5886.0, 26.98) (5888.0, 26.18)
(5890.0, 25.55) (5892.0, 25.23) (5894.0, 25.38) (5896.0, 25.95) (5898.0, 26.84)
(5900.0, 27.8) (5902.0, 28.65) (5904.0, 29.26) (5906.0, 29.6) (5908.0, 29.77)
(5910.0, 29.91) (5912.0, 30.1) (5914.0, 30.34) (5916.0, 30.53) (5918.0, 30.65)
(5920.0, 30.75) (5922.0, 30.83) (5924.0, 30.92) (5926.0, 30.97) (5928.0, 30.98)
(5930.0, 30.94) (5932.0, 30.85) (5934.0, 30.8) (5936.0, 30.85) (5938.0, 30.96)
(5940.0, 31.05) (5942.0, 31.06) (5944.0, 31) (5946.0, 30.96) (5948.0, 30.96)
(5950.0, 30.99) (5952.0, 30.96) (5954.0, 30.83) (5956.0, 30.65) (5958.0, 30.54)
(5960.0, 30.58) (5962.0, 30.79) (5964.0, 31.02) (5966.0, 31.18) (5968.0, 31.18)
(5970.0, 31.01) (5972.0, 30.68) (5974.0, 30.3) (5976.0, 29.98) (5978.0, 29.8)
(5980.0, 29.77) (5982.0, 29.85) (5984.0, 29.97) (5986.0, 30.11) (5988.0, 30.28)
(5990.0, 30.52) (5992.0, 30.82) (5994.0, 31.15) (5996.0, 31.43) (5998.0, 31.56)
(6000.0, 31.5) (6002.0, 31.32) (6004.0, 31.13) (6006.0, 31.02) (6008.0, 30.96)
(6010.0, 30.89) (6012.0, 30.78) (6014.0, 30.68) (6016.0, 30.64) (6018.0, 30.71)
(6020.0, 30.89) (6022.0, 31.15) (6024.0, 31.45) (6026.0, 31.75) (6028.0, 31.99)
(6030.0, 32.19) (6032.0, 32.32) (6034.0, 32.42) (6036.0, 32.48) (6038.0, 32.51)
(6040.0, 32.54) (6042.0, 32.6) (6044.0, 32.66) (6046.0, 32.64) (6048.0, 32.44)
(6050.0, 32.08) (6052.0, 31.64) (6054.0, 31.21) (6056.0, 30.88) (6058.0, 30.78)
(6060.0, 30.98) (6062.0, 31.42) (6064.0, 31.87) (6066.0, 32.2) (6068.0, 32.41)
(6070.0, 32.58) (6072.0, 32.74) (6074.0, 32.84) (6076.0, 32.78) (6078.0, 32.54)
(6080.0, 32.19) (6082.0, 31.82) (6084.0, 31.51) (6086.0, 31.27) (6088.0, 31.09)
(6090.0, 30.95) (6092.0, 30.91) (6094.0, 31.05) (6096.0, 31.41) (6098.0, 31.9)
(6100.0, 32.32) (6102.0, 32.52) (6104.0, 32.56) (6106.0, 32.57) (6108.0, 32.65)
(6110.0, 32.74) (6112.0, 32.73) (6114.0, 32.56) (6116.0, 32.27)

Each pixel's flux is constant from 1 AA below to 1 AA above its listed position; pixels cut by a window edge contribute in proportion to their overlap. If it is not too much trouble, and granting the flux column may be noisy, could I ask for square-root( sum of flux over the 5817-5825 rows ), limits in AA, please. 11.5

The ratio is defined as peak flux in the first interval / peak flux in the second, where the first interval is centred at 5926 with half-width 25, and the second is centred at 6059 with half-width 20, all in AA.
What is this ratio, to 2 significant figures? 0.95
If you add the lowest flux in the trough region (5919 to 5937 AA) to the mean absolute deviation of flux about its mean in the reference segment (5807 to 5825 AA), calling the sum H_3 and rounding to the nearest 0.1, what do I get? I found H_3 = 31.3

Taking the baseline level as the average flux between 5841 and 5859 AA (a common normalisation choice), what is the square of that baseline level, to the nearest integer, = 997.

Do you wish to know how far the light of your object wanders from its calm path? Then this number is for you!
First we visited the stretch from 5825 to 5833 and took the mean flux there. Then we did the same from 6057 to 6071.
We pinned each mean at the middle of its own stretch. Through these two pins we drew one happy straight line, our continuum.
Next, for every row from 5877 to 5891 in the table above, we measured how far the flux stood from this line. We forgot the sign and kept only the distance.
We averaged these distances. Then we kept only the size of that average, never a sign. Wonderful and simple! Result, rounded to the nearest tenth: 4.5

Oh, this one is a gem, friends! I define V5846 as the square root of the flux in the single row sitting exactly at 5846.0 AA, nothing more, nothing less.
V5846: 5.65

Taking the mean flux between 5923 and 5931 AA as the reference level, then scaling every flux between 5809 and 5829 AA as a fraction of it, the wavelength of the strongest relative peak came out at 5822.0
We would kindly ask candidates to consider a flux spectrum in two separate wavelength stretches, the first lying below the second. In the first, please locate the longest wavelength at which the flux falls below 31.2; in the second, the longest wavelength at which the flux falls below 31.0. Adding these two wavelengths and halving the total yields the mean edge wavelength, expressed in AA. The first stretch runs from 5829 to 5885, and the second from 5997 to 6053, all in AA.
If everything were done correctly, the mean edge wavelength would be 5952 AA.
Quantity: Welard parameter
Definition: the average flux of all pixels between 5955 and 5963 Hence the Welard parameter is 30.6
